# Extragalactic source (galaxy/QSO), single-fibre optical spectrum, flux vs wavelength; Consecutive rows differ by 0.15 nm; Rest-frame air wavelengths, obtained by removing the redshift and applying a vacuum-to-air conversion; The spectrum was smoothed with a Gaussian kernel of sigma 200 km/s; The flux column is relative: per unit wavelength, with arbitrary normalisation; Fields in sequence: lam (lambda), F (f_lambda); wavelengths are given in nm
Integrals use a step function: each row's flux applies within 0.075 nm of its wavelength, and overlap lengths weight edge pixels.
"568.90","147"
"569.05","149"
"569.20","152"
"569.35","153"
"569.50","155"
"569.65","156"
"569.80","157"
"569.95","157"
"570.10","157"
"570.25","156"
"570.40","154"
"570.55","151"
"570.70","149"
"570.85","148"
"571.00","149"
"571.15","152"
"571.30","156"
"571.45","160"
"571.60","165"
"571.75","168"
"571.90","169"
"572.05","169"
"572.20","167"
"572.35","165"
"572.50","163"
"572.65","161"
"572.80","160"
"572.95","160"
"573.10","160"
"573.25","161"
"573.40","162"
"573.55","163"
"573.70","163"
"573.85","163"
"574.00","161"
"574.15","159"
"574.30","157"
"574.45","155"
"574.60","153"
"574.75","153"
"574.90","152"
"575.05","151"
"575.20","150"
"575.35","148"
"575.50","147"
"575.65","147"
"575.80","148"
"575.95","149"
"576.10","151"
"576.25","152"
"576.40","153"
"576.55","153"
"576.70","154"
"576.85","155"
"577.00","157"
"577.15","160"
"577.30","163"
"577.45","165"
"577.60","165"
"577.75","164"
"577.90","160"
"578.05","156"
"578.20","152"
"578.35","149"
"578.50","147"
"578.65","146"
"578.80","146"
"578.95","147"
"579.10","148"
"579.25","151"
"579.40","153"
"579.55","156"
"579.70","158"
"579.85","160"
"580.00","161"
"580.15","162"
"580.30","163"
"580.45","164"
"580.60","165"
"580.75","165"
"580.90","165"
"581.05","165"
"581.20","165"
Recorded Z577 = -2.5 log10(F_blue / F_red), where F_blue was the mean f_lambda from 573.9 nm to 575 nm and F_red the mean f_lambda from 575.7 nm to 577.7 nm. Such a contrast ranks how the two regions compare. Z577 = 0.000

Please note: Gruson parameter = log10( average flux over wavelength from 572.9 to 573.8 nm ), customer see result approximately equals 2.208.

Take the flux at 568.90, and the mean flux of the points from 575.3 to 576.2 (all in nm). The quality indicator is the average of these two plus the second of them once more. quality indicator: 296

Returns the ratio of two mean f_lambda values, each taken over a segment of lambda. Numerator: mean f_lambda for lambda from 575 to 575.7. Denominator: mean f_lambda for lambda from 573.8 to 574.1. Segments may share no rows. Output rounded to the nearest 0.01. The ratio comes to 0.92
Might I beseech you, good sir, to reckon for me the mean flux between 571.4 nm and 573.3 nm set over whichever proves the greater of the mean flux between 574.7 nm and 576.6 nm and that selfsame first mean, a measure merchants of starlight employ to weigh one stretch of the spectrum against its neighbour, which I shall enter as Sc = 1.00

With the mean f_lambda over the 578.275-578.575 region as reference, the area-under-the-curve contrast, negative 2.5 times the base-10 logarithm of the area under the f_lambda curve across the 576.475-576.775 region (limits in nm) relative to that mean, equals 1.27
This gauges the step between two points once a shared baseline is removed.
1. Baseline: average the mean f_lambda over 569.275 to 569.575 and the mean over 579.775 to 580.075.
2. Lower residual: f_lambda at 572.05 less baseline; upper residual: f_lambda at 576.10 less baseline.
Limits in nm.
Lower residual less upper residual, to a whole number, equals 18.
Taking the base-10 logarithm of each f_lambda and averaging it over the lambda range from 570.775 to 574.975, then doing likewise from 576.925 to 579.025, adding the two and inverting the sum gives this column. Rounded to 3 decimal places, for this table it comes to 0.228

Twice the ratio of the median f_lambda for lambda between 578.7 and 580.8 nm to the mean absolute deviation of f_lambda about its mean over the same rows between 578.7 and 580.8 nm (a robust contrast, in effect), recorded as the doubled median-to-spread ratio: 54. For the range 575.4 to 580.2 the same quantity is 59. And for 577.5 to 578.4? 59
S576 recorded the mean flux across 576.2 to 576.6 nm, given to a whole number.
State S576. 153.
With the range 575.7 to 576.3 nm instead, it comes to 150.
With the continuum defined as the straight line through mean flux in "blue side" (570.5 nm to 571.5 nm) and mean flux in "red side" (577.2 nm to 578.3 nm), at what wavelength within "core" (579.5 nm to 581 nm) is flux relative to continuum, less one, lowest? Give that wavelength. 579.55 nm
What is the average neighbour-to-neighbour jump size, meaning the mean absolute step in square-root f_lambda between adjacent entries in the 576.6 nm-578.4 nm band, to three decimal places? 0.098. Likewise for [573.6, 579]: 0.062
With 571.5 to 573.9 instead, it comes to 0.042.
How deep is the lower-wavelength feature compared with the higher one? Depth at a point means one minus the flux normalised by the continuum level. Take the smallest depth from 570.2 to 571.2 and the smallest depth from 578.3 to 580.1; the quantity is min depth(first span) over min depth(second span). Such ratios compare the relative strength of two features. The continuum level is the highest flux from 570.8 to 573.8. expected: 1.6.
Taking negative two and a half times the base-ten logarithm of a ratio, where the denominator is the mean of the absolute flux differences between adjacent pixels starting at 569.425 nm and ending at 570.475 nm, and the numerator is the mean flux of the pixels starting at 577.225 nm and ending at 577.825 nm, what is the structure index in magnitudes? -5.74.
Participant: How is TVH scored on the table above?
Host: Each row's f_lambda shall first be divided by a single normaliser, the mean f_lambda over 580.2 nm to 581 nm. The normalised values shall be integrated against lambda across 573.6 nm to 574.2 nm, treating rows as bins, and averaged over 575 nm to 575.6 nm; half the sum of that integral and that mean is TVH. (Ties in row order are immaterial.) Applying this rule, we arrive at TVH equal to 0.748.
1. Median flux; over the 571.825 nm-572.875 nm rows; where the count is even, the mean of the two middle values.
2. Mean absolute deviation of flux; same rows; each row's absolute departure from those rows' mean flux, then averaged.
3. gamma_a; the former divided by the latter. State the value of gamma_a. 55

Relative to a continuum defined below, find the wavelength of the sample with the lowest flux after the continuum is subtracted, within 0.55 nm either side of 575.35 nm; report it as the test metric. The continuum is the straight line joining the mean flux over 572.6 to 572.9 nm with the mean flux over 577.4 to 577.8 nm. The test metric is 575.65 nm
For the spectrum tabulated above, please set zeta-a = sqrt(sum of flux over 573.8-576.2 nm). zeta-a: 49.4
